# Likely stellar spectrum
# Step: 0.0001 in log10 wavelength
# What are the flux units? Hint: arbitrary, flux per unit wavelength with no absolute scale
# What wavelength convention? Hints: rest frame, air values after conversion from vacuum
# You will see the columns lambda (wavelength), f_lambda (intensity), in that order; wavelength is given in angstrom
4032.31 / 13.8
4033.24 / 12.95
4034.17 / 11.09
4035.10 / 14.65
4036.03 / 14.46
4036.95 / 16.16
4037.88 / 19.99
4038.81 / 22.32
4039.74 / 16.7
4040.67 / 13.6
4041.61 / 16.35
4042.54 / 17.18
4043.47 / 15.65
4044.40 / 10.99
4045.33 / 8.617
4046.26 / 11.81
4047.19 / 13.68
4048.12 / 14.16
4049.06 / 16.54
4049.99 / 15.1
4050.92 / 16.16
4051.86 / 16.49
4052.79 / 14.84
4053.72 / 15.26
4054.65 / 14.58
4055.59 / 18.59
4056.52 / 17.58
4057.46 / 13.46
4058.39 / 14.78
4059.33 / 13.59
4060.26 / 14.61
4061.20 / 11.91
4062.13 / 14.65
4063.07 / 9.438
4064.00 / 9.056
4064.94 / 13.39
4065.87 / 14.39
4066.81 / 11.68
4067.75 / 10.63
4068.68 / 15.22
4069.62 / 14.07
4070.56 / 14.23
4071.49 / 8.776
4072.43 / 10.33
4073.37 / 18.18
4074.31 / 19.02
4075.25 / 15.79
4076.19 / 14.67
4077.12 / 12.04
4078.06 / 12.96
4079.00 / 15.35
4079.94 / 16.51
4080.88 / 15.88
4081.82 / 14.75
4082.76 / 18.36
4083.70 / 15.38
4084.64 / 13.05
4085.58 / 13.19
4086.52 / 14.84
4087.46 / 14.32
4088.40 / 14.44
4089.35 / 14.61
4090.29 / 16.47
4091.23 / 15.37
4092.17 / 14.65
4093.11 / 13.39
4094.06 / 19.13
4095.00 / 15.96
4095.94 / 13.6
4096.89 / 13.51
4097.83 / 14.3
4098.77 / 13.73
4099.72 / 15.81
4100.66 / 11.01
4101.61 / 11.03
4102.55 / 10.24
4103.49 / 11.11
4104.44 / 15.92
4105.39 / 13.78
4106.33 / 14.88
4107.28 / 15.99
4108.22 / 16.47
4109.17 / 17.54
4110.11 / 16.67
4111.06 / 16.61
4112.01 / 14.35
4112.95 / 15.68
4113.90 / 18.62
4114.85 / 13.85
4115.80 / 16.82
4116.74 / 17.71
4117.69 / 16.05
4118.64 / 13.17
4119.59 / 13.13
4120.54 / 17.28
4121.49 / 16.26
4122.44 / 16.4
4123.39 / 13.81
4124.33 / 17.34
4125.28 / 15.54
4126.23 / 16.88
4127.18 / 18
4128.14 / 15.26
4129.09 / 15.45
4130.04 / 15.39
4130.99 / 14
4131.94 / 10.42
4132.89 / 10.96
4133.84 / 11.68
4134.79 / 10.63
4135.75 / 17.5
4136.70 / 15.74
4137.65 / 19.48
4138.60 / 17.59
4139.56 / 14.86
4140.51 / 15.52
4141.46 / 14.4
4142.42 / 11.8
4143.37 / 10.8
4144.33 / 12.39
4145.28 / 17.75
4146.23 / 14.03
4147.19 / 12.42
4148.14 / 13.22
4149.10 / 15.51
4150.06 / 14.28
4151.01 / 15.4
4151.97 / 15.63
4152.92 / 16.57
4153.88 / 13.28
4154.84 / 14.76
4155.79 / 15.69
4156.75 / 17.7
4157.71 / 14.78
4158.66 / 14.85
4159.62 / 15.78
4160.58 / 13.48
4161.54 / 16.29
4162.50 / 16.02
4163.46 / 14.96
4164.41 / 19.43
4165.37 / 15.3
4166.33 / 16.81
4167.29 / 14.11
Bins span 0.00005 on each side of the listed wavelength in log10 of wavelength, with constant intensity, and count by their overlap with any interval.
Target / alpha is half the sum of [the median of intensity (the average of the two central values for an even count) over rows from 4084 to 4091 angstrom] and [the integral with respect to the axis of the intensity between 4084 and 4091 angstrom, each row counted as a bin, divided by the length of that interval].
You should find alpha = 14.5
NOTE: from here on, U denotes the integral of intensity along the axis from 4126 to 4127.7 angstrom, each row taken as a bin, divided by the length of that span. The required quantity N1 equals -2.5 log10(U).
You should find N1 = -3.10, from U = 17.4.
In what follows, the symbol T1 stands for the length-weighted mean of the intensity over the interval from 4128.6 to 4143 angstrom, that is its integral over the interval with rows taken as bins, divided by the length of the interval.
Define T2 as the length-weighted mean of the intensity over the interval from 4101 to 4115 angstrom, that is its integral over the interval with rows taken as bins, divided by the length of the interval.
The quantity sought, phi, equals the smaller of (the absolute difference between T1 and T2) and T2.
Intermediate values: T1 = 14.3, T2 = 14.8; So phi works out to 0.49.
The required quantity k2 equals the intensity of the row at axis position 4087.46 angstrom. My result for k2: 14.32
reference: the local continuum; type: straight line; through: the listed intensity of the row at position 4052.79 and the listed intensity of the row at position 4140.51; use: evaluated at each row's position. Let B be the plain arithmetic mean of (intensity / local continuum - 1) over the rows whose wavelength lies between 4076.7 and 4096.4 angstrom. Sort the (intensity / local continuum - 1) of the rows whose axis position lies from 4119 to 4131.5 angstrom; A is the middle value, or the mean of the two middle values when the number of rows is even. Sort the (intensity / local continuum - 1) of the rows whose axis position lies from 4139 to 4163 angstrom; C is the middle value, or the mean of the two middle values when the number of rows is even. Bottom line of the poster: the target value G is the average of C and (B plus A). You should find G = -0.026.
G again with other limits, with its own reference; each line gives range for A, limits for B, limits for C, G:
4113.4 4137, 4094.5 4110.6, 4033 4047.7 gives -0.034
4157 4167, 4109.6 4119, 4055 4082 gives -0.002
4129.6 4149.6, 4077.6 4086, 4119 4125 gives -0.016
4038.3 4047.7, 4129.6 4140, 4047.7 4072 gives -0.053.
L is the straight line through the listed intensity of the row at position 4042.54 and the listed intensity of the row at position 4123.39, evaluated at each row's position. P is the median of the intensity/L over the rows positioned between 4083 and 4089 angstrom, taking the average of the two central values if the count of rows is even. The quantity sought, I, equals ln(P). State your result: -0.06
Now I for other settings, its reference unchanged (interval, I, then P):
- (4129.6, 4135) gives -0.17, 0.8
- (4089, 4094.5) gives -0.01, 1.0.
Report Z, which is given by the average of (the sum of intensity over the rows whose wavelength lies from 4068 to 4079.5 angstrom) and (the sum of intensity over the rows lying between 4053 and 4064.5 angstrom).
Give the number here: 169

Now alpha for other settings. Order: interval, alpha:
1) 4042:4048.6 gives 13.4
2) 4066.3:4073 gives 12.0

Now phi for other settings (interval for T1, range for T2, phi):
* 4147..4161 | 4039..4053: 0.28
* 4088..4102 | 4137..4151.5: 0.16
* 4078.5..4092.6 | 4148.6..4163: 0.18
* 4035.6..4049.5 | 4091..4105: 1.33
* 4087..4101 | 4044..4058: 0.17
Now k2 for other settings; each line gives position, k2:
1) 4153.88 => 13.28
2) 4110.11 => 16.67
